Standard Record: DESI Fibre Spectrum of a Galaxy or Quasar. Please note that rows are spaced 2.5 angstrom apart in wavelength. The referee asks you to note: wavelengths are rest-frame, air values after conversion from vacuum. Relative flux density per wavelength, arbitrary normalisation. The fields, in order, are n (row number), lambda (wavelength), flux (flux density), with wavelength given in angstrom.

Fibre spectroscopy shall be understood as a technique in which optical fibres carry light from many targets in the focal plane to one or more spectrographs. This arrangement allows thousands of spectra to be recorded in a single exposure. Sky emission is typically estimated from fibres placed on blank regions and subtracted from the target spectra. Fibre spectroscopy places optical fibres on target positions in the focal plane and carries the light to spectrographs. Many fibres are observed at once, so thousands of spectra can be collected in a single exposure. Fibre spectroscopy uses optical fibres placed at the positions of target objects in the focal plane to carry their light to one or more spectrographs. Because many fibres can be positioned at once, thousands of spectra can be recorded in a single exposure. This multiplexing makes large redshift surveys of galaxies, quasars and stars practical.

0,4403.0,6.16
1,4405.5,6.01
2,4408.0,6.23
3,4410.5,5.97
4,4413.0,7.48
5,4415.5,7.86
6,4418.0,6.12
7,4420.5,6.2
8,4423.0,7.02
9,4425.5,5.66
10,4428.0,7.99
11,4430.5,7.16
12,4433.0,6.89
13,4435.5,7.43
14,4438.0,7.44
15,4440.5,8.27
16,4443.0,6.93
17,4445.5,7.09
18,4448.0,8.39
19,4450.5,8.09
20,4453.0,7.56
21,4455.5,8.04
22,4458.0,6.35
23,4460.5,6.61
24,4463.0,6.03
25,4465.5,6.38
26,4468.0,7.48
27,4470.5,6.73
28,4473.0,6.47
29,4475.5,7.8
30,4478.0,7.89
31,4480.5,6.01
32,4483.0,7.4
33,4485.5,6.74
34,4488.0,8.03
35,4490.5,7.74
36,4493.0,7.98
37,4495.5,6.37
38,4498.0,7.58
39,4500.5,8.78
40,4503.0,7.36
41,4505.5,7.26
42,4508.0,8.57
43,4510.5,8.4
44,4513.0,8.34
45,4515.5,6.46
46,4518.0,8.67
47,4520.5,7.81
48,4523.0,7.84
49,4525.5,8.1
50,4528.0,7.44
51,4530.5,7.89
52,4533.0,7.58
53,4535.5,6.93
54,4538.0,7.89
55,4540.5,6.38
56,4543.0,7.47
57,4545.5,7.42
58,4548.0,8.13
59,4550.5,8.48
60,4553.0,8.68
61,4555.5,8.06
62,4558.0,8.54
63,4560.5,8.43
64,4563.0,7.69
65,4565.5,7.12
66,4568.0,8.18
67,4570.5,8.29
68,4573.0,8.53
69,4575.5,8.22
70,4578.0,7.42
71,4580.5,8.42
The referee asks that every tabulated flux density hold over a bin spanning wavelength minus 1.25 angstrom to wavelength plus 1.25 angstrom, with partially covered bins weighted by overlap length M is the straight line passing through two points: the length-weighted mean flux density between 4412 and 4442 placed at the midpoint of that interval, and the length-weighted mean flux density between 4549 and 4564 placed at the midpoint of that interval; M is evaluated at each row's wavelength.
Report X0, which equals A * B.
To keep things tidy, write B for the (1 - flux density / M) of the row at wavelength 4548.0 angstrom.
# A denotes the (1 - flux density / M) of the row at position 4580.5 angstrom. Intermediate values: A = 0.014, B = 0.01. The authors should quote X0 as 0.0002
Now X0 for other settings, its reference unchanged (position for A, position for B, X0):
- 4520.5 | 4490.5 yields -0.0001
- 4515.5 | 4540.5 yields 0.0409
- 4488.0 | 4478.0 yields 0.0017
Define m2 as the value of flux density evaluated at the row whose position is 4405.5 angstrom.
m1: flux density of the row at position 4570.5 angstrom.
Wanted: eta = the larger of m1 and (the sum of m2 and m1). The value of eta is 14.3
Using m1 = 8.29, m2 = 6.01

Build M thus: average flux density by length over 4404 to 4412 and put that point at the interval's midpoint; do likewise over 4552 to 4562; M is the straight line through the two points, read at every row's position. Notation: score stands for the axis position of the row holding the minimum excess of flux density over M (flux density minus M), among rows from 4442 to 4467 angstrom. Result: 4463.0 angstrom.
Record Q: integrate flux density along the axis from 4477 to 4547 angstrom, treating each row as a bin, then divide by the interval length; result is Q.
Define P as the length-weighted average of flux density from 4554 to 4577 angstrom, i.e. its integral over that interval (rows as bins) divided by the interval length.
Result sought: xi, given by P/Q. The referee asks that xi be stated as 1.07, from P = 8.1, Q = 7.58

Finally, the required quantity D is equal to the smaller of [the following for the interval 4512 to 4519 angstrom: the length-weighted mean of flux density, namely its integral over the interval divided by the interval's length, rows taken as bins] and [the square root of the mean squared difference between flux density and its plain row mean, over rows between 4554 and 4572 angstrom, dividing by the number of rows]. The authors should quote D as 0.456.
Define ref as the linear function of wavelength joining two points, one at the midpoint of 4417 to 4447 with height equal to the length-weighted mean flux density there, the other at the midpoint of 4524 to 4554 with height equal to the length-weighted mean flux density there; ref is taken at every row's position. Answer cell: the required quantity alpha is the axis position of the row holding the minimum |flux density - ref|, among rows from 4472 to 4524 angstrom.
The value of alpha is 4483.0 angstrom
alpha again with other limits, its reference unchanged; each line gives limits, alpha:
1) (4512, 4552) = 4533.0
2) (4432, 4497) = 4445.5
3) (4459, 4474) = 4468.0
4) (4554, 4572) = 4563.0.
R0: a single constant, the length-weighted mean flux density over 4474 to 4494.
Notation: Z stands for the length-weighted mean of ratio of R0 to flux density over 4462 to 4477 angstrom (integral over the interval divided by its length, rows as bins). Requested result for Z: 1.09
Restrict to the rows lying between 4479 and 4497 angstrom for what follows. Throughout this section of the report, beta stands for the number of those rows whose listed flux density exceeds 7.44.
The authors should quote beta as 3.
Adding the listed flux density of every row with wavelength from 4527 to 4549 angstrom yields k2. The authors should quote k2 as 67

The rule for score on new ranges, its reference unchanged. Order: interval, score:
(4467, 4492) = 4480.5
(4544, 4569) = 4565.5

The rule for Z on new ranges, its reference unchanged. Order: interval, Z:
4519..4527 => 0.94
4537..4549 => 1.01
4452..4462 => 1.06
